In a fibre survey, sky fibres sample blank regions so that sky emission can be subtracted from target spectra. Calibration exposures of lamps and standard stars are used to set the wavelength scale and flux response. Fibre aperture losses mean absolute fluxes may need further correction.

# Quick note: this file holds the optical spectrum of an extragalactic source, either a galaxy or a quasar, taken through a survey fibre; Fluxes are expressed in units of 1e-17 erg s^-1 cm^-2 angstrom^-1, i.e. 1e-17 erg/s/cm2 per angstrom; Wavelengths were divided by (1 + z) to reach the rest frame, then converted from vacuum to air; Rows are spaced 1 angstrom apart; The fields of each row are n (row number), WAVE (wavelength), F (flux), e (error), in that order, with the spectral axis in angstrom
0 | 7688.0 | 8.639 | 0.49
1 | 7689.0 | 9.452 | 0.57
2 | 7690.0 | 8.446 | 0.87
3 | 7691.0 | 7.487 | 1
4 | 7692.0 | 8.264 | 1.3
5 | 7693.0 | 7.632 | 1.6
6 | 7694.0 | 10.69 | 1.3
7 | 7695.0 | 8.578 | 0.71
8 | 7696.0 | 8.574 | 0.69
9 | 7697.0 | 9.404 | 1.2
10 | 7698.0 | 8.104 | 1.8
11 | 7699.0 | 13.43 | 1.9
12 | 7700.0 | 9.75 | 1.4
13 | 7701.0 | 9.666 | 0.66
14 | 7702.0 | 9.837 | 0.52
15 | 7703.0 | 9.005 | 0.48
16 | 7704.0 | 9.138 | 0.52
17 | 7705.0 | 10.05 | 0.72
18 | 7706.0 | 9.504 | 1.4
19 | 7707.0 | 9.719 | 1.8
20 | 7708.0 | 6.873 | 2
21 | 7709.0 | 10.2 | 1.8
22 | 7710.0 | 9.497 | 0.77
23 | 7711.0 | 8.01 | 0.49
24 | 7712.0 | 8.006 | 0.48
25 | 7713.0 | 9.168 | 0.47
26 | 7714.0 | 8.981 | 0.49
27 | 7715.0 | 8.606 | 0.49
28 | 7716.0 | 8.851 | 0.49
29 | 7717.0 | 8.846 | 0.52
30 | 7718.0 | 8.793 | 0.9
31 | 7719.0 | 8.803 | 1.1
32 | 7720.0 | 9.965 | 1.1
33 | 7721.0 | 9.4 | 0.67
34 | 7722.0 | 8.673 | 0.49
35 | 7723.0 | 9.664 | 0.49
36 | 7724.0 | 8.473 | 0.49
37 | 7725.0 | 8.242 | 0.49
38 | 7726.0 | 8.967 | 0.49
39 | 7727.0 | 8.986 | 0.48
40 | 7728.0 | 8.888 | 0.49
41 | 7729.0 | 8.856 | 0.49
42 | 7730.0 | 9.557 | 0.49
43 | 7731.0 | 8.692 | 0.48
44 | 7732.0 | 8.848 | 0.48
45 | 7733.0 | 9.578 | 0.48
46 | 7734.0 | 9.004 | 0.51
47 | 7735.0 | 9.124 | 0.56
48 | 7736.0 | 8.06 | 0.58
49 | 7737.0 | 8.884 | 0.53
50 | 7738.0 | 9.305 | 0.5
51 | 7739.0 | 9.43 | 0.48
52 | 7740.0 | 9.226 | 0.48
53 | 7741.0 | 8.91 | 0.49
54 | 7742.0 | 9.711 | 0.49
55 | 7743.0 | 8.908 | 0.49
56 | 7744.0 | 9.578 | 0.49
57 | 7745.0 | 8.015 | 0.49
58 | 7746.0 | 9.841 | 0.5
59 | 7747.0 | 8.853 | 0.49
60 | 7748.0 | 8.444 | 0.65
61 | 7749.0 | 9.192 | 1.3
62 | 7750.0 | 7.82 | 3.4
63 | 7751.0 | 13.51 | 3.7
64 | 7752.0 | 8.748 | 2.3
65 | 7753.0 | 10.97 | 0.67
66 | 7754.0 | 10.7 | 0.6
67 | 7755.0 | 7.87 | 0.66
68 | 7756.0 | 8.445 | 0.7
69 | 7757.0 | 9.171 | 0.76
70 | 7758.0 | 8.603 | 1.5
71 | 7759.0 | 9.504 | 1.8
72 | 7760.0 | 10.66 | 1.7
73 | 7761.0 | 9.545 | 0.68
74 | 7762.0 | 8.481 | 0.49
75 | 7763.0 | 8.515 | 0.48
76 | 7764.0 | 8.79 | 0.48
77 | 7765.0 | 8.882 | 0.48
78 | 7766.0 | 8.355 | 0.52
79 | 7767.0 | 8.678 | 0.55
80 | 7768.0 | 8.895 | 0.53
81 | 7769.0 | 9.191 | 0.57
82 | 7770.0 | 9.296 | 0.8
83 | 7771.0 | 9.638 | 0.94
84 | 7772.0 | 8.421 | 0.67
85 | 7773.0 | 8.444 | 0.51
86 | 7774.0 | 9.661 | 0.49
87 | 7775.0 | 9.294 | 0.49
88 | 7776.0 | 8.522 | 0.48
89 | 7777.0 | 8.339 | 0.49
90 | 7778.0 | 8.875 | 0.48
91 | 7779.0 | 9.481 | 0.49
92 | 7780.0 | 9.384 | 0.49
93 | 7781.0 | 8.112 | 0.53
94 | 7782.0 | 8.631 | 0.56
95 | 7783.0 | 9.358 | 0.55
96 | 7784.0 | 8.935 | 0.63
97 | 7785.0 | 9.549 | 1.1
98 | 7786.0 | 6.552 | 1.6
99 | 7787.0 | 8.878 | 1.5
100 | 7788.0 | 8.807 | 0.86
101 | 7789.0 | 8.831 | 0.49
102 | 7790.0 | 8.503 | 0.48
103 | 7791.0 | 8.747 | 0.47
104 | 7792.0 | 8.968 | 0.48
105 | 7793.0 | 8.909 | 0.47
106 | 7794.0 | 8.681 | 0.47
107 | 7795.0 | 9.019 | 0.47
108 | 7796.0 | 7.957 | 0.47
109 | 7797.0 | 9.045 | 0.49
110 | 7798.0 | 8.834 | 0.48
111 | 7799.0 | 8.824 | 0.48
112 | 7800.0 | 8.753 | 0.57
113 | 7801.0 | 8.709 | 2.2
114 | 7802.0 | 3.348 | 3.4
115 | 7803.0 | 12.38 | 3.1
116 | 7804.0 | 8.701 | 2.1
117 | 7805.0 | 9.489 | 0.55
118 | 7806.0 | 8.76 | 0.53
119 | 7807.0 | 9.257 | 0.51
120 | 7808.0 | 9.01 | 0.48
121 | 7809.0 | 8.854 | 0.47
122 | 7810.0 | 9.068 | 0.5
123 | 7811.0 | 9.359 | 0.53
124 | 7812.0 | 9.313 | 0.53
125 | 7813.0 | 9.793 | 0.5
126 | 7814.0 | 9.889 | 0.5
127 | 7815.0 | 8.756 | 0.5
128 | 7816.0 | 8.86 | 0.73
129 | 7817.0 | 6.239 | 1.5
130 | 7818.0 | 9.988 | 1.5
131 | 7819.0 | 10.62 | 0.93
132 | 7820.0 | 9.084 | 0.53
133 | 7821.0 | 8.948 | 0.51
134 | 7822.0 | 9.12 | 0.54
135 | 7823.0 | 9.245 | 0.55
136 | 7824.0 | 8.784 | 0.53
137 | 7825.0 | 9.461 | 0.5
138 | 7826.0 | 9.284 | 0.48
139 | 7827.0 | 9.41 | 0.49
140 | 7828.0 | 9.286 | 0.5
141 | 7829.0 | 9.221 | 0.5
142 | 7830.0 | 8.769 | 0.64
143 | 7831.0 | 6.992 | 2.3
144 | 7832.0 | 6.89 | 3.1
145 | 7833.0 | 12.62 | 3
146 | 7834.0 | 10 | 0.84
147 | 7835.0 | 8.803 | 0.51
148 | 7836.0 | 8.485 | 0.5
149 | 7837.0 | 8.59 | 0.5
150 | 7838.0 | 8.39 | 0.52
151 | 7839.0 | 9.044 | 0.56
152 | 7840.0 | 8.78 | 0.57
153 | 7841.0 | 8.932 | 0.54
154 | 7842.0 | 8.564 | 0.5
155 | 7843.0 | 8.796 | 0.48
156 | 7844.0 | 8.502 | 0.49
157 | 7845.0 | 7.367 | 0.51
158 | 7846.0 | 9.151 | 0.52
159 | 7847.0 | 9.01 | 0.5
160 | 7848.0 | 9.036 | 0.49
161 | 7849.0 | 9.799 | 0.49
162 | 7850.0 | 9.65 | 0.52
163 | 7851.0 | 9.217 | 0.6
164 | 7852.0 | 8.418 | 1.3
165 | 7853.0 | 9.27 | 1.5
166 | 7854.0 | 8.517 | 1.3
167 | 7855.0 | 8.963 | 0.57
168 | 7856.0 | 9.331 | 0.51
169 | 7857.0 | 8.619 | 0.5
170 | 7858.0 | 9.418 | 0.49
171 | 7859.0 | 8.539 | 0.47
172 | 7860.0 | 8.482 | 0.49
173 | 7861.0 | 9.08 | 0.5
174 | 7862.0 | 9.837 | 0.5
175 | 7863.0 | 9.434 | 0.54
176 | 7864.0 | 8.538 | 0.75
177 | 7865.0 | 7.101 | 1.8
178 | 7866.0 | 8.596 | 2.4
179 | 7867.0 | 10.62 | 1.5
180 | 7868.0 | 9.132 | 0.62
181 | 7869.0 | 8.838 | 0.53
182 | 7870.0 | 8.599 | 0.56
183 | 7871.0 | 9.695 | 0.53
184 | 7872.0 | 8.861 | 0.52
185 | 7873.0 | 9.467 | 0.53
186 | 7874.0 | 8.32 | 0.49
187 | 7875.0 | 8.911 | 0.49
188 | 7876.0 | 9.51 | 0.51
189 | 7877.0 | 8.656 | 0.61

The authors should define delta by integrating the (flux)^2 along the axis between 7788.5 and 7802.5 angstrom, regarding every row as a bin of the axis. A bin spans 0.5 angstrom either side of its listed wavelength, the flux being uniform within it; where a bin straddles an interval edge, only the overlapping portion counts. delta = 1008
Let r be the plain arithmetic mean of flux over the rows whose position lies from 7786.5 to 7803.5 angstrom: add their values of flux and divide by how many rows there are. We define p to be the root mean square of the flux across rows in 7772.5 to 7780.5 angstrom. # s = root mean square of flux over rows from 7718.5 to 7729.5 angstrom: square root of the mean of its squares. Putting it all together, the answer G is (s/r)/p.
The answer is 0.115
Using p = 9.01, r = 8.7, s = 9.01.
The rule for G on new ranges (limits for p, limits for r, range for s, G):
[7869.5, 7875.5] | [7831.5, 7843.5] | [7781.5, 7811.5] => 0.110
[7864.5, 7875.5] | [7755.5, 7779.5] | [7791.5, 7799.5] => 0.109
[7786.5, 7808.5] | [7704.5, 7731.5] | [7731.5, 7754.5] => 0.118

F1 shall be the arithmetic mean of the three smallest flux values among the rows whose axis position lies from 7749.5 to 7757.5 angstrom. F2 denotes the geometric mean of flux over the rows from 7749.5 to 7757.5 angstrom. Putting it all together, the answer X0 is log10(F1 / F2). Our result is -0.072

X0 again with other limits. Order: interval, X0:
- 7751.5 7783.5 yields -0.046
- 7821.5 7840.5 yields -0.081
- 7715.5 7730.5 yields -0.026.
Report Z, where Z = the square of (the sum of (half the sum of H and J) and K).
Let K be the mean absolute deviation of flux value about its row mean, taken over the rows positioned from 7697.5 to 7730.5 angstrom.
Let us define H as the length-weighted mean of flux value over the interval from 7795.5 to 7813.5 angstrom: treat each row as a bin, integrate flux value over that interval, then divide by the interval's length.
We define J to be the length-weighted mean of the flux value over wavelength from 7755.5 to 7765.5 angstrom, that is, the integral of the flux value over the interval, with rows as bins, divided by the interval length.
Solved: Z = 92.7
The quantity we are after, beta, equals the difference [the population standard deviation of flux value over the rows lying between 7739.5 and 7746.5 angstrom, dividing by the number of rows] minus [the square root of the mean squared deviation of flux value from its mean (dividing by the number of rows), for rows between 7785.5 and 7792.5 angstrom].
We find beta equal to -0.21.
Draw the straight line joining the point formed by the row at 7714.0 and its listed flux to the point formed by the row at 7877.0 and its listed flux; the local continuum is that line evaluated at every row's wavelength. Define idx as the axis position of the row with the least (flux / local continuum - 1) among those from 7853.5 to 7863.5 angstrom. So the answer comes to 7860.0 angstrom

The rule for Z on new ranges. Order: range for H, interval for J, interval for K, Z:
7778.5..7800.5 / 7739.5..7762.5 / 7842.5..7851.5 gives 90.9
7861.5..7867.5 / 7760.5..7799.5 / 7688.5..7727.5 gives 93.2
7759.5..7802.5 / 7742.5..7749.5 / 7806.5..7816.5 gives 83.9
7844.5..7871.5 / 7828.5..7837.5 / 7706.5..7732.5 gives 88.8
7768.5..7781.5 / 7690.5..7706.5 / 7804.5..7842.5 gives 95.1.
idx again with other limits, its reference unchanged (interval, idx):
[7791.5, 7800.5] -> 7796.0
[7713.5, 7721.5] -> 7715.0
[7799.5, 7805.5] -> 7802.0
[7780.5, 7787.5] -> 7786.0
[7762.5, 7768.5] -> 7766.0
